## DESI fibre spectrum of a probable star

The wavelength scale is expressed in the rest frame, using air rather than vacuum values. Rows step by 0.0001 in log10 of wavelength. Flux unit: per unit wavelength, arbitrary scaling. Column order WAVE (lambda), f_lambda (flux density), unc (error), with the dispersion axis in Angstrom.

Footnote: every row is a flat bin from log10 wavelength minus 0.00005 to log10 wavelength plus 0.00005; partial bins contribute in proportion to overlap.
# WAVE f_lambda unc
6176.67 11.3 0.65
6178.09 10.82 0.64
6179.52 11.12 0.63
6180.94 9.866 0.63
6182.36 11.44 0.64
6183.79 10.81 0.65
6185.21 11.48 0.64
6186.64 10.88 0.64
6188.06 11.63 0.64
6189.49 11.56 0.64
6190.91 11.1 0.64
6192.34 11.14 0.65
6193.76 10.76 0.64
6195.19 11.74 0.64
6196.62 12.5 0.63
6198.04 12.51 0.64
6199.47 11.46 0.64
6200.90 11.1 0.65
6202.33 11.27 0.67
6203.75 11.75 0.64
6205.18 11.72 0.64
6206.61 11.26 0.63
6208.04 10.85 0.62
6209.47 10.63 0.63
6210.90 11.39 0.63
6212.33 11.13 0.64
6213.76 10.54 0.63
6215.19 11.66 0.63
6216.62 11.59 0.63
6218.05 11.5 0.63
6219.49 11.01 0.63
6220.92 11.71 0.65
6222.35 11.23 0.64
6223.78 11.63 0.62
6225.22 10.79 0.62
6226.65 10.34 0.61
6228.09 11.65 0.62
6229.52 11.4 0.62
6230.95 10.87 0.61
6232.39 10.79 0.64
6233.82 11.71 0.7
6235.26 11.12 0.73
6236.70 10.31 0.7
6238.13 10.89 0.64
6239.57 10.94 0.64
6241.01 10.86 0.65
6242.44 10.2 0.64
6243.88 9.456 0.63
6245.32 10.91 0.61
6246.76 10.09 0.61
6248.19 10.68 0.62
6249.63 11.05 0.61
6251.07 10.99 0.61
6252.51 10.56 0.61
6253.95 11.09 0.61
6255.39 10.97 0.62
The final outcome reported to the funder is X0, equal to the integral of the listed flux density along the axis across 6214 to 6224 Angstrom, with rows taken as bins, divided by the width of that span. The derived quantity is 11.4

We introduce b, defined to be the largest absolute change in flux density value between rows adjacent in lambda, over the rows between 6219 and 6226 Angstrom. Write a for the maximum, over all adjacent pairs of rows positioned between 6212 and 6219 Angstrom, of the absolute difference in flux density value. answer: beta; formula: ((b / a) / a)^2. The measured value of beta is 0.4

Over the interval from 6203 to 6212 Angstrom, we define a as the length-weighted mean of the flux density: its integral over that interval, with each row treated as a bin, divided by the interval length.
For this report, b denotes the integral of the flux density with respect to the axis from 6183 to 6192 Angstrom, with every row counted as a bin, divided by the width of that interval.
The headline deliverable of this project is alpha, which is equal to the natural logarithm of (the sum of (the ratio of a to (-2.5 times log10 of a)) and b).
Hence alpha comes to 1.94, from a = 11.27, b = 11.2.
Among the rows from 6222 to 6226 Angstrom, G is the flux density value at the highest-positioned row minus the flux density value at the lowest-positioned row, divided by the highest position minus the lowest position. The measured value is -0.15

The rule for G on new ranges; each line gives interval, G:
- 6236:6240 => 0.22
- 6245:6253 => -0.05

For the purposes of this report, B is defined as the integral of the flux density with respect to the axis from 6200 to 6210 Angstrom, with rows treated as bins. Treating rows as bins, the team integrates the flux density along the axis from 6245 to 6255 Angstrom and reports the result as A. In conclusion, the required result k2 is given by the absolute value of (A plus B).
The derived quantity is 220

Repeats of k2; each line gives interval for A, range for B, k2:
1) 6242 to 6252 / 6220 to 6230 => 217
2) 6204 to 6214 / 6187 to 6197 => 226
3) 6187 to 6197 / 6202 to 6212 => 227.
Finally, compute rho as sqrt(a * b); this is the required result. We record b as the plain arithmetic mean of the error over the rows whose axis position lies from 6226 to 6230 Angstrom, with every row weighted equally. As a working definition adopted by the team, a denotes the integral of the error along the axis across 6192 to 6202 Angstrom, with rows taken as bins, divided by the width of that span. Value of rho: 0.629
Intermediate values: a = 0.642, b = 0.62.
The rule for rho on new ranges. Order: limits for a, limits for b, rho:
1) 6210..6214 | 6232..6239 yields 0.657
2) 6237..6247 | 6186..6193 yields 0.639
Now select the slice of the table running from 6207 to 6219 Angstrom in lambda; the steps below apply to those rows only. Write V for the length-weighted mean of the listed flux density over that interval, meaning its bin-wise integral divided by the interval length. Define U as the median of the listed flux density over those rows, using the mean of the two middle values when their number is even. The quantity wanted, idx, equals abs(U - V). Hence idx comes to 0.10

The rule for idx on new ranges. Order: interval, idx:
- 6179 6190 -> 0.19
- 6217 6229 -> 0.12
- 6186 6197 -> 0.03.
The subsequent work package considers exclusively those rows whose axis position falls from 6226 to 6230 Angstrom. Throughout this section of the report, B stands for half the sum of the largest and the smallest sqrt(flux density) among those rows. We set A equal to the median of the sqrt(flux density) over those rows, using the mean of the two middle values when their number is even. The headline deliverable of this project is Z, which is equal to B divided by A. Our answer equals 0.982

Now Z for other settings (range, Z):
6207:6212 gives 1.007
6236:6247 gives 0.981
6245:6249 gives 0.991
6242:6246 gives 0.999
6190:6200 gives 1.007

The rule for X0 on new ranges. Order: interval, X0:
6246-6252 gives 10.7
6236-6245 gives 10.5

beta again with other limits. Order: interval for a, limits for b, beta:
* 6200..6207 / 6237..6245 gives 10.4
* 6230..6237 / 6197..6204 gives 1.5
